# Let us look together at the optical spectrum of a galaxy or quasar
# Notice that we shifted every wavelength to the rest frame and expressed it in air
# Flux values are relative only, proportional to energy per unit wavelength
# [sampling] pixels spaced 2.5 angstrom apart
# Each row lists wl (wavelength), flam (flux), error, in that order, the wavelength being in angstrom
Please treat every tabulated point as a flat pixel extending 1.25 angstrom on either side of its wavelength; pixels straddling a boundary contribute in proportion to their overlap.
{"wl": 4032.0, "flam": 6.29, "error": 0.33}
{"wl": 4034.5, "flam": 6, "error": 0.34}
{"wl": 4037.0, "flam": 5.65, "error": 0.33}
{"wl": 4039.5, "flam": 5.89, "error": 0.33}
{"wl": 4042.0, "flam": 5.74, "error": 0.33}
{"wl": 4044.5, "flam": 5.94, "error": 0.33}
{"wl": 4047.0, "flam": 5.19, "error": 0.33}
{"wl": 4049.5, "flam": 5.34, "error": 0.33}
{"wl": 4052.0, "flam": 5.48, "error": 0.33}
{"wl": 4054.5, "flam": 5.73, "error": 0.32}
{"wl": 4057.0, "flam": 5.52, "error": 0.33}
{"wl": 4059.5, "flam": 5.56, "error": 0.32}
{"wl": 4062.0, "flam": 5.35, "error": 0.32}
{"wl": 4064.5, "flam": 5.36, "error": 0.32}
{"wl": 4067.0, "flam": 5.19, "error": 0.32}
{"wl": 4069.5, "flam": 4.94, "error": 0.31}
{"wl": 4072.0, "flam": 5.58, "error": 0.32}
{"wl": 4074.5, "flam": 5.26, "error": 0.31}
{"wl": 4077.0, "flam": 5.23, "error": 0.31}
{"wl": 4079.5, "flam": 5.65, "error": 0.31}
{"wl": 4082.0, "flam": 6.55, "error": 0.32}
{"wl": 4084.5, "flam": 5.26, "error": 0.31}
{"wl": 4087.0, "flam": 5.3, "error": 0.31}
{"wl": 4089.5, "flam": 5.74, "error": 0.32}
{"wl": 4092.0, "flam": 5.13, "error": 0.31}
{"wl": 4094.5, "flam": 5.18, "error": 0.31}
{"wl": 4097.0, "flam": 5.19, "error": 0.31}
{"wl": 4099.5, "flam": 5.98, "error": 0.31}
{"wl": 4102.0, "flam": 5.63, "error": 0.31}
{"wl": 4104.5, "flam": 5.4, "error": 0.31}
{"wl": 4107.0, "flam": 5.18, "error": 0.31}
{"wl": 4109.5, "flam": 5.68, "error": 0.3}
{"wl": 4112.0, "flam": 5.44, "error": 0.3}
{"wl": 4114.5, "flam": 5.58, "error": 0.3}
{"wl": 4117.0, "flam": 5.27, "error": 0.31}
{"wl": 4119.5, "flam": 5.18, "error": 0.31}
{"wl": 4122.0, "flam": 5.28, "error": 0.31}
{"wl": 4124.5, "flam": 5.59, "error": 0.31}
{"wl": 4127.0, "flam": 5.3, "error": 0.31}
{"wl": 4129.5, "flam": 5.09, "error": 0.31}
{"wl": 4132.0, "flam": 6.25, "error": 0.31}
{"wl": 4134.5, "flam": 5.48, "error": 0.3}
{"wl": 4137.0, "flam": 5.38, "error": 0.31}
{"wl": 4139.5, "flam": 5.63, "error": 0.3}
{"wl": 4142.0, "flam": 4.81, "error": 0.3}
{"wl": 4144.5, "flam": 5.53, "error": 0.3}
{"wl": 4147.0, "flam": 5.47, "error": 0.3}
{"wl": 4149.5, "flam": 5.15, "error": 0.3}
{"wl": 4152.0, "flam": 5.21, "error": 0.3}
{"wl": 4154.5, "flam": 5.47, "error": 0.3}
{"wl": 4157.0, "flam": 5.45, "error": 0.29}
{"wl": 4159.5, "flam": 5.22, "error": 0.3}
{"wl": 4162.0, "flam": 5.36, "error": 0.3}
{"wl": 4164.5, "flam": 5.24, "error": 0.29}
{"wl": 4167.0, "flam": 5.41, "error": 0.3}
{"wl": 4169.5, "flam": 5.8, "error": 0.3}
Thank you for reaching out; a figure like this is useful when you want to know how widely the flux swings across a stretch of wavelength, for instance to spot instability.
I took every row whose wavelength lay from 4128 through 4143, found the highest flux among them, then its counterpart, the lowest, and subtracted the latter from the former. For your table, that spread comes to 1.44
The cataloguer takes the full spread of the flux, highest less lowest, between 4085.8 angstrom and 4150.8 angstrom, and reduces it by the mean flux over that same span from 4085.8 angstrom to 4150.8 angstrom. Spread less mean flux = -4.0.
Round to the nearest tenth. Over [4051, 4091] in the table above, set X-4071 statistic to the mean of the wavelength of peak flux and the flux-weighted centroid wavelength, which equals 4076.4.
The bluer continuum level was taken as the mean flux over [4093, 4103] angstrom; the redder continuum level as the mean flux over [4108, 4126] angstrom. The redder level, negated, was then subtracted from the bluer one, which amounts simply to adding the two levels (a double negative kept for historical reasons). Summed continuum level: 10.9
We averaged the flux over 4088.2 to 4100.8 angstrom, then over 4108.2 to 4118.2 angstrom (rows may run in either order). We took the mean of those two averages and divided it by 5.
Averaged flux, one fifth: 1.094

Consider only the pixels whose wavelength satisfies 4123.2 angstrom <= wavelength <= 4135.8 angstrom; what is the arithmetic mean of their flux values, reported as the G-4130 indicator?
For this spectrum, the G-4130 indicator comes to 5.54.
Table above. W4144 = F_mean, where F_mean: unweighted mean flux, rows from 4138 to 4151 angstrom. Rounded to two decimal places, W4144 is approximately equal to 5.32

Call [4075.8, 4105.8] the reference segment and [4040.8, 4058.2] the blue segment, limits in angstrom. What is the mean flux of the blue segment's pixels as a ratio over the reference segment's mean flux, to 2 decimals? 1.01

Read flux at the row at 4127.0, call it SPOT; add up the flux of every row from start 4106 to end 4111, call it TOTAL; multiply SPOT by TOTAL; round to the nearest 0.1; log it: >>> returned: 57.6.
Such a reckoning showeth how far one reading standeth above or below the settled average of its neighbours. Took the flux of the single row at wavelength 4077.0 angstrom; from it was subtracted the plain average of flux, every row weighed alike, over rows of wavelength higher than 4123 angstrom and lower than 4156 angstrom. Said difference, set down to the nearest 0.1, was -0.2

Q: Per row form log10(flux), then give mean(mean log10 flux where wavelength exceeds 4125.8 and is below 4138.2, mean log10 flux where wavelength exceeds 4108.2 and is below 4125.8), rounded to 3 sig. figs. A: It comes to 0.737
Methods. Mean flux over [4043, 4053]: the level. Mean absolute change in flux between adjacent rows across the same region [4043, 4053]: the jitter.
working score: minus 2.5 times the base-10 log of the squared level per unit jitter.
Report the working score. -4.85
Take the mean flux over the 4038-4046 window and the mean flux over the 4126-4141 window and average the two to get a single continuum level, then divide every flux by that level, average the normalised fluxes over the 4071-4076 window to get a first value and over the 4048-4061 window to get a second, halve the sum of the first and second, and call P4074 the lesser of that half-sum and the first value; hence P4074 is 0.953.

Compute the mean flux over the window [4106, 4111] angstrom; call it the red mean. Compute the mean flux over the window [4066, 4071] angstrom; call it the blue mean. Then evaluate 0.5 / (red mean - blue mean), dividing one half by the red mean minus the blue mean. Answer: 1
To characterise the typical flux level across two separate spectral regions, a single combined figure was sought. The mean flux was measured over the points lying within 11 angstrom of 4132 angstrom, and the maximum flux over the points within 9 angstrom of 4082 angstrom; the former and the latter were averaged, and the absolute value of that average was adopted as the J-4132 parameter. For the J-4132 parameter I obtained 5.99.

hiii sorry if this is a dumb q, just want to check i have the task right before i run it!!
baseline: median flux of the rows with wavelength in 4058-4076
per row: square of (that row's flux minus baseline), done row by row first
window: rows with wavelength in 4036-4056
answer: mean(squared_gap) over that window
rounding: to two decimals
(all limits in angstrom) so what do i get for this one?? 0.13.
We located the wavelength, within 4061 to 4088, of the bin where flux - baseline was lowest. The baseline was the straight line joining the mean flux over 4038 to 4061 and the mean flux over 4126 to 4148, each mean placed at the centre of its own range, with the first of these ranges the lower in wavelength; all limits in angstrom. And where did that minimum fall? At 4069.5 angstrom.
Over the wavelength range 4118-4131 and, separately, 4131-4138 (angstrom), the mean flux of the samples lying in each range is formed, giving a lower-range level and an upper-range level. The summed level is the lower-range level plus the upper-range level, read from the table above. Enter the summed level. 11.0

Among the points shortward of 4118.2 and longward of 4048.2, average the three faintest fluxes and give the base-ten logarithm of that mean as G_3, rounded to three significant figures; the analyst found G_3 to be 0.706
